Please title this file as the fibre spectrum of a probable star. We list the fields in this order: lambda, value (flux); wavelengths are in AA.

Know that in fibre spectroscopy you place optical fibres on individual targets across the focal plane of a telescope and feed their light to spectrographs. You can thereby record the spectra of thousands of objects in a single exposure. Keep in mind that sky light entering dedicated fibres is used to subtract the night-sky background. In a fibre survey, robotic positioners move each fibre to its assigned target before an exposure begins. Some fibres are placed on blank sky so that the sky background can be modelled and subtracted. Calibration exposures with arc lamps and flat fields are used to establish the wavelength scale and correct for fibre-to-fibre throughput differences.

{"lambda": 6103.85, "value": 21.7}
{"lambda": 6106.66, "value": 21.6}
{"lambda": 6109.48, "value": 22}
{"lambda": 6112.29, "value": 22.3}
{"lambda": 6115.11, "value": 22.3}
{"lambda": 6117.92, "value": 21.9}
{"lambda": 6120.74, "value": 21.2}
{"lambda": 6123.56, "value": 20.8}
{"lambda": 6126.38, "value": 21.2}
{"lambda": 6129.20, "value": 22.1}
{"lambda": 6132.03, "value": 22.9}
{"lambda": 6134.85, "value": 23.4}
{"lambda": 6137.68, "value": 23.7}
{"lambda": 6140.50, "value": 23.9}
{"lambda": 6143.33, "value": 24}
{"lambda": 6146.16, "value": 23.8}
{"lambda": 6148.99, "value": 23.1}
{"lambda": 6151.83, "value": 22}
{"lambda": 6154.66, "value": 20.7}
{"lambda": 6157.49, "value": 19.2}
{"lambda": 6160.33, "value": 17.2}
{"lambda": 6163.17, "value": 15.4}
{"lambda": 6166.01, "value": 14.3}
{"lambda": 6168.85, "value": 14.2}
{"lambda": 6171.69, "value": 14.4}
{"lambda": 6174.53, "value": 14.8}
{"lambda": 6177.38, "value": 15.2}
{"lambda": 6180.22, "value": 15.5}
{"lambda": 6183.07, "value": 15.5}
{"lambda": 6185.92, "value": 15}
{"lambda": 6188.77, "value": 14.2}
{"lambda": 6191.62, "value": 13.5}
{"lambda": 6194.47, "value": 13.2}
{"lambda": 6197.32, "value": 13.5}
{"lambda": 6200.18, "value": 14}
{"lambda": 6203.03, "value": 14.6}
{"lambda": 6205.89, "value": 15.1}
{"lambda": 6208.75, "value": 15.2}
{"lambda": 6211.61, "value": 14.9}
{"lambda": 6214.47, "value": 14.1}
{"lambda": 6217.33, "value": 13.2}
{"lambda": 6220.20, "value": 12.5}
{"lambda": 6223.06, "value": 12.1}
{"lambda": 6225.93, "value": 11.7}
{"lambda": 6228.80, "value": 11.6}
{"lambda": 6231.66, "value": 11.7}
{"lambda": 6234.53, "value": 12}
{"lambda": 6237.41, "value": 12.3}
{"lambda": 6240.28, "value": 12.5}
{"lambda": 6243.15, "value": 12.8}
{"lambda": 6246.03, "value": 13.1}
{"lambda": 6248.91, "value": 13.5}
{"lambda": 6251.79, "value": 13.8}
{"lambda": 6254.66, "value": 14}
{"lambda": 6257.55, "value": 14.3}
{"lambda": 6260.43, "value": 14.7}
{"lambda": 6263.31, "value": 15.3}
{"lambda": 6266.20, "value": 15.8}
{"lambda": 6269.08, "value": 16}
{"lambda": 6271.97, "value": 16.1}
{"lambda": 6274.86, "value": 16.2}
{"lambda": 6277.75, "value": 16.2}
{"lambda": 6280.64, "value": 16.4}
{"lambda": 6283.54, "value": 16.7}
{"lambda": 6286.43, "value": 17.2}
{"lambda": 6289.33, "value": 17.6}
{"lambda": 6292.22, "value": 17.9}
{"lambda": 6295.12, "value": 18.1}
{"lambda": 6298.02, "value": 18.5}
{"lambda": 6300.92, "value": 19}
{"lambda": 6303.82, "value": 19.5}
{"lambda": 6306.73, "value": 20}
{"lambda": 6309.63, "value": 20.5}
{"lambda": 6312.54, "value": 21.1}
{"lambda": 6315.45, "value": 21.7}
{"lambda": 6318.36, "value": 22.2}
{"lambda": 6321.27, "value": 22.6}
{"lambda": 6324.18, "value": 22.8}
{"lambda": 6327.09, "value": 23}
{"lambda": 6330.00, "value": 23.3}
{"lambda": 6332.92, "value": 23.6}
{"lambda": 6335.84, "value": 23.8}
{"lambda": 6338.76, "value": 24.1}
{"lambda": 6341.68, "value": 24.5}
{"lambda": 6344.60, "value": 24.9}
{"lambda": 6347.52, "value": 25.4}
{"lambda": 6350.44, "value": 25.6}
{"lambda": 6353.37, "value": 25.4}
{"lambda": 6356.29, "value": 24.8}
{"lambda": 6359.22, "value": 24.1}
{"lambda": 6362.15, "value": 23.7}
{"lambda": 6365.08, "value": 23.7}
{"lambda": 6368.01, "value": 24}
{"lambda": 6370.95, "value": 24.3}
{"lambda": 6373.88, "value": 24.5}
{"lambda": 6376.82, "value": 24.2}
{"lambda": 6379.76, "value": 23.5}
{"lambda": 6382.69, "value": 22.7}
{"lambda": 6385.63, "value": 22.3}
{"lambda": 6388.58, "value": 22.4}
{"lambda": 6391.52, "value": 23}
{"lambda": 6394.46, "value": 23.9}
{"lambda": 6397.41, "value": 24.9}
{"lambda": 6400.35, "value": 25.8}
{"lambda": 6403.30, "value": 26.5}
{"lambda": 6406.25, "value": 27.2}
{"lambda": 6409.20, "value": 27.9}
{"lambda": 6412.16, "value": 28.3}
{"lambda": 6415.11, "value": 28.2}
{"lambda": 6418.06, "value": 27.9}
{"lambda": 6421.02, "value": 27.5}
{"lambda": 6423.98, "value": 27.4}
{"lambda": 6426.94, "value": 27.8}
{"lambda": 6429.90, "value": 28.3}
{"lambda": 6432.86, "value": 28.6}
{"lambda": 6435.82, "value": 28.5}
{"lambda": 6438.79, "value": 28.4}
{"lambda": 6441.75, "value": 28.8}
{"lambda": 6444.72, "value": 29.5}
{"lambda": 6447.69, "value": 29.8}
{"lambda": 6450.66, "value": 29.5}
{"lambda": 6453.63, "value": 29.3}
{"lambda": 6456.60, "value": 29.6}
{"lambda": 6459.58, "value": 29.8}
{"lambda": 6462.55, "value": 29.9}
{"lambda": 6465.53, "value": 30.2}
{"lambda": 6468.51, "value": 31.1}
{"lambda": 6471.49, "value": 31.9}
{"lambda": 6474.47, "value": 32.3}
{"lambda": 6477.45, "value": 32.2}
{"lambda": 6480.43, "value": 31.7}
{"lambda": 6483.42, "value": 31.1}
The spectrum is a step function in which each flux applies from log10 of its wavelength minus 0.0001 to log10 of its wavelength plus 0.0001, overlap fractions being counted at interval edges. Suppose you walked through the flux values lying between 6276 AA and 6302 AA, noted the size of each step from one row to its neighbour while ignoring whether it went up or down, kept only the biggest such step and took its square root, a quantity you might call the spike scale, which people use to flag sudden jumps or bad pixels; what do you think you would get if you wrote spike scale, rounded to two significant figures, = 0.71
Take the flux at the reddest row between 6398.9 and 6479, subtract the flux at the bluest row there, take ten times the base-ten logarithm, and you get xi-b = 8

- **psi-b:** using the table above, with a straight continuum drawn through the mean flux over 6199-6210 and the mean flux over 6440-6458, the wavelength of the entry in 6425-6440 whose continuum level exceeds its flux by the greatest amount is 6438.79 AA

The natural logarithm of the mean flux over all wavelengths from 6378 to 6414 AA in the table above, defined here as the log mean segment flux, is 3.21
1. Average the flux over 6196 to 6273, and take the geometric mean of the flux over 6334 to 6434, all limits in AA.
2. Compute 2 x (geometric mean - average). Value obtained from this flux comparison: 23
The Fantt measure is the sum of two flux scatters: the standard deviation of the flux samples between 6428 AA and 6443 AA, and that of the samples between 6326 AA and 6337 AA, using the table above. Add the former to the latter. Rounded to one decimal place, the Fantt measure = 0.5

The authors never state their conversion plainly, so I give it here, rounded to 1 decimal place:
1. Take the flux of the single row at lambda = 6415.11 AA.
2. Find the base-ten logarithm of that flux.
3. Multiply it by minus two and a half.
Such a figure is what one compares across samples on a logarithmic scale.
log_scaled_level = -3.6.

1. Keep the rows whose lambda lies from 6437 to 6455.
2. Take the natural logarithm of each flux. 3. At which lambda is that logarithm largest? 6447.69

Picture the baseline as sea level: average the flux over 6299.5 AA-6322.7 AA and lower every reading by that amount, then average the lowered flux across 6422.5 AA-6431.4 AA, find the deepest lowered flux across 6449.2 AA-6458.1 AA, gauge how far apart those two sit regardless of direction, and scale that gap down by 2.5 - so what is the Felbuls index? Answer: 0.6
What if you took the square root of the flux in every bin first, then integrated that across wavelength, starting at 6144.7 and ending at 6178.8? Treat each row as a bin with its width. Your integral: 143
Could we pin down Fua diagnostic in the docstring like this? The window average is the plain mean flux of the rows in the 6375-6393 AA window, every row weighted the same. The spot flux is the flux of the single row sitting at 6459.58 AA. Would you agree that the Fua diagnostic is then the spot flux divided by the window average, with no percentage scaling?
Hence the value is 1.3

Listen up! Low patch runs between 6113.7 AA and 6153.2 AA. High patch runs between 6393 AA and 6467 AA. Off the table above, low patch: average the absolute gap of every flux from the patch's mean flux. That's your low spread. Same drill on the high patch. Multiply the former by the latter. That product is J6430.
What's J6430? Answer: 1.1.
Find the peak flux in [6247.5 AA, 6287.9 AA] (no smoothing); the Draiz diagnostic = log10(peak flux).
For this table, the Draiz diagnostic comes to 1.24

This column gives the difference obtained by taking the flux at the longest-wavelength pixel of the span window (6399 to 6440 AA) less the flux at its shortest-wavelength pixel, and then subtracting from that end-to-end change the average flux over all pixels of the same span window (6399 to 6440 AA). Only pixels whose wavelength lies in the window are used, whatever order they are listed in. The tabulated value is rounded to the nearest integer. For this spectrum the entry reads -25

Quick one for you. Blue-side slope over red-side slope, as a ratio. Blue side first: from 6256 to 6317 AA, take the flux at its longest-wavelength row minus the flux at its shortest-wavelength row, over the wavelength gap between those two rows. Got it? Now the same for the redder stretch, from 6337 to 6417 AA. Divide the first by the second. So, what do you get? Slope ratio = 2.4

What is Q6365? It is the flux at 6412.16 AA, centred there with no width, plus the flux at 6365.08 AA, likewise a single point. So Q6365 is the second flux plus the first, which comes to 52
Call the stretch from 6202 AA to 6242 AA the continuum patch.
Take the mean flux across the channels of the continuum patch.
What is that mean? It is 13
